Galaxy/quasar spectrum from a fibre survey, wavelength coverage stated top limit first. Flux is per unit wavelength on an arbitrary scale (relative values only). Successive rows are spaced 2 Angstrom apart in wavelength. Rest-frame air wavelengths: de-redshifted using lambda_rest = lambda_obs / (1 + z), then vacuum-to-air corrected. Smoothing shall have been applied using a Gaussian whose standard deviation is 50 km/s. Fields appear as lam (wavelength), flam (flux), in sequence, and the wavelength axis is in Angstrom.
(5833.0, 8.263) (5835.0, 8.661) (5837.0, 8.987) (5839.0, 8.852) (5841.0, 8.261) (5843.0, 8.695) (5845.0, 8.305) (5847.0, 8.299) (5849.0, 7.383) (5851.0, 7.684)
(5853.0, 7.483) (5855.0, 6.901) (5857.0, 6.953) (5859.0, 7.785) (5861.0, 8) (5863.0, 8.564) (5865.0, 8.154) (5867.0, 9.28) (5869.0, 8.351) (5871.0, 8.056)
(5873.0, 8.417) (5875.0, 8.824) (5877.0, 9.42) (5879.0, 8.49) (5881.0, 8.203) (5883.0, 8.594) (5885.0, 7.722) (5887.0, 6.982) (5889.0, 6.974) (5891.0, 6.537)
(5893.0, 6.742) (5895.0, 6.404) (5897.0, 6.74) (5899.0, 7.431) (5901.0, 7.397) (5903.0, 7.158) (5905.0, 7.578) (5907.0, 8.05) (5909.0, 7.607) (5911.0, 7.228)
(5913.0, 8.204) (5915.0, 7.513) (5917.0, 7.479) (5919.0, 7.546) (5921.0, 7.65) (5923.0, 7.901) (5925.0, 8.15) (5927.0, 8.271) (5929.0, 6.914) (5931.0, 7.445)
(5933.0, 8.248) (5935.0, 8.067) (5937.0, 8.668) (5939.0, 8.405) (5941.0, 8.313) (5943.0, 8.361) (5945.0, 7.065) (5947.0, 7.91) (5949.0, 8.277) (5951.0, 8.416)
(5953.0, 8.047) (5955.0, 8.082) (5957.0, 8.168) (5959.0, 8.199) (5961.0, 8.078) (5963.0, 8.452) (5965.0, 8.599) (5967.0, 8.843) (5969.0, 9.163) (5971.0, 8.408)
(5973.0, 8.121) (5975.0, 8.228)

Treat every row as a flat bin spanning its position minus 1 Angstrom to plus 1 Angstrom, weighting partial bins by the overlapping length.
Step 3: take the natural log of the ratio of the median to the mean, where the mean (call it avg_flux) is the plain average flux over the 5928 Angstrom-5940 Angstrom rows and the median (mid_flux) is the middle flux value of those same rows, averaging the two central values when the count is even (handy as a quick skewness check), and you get 0.025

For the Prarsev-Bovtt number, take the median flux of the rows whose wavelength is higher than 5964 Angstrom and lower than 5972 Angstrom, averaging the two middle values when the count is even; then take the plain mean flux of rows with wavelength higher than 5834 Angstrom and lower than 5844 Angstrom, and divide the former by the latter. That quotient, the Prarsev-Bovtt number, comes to 1.00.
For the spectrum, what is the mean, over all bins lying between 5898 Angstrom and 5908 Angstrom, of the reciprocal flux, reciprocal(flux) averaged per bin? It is 0.133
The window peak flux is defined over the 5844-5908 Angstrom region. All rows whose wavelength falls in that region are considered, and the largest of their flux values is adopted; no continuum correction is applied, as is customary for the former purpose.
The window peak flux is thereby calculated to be 9.42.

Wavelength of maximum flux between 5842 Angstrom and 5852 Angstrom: 5843.0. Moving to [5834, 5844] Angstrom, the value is 5837.0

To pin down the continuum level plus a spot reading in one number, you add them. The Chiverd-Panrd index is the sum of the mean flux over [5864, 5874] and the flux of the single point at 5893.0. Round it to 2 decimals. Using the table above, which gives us 15.19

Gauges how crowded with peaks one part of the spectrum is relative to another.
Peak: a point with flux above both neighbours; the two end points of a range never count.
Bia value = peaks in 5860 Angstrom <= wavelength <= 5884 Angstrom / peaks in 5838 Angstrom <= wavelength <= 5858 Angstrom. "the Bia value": 1.5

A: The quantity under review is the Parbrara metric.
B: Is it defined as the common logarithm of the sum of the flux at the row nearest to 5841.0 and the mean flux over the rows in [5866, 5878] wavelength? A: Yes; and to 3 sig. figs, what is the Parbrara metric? 1.23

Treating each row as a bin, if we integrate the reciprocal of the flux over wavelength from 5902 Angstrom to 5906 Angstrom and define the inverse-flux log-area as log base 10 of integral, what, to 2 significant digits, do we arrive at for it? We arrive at -0.26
